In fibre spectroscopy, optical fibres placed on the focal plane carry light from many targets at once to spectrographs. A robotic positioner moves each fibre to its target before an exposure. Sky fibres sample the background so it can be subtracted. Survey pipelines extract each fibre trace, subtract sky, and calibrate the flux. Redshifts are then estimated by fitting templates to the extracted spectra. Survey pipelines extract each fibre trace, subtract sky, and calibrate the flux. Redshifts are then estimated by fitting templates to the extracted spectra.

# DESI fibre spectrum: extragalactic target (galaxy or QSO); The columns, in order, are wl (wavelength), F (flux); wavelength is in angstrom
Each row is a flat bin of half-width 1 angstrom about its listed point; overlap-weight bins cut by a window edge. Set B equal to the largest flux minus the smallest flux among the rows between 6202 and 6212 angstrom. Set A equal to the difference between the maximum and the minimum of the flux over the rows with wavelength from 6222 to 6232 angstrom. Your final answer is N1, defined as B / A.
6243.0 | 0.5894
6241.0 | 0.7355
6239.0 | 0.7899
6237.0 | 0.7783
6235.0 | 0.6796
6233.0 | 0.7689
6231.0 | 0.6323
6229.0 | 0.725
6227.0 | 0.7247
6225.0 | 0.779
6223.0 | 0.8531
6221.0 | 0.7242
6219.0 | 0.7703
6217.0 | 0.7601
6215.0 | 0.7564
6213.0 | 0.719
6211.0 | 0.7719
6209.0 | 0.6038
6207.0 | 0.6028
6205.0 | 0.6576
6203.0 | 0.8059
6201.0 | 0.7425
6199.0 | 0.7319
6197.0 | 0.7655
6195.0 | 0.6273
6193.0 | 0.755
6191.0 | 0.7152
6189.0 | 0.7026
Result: 0.9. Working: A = 0.22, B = 0.203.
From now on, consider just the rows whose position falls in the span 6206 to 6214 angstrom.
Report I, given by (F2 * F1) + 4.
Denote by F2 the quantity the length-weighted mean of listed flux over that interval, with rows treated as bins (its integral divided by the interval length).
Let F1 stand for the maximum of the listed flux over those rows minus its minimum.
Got 4.11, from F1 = 0.17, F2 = 0.674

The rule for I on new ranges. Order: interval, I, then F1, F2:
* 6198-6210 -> 4.14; 0.20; 0.691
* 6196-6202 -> 4.03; 0.03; 0.747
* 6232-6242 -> 4.08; 0.11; 0.750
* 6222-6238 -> 4.16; 0.22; 0.743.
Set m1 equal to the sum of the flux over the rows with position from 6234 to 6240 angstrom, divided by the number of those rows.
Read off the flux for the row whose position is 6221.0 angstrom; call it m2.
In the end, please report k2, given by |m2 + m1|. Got 1.47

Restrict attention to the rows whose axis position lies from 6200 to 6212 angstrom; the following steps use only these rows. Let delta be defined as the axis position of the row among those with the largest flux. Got 6203.0 angstrom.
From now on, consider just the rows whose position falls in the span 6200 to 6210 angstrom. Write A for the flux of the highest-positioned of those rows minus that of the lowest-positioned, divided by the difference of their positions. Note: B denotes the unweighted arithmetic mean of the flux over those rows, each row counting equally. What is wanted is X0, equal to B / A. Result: -39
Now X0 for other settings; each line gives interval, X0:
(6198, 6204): 41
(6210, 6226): 1512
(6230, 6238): 29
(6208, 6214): 24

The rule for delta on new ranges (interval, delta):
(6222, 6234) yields 6223.0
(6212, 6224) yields 6223.0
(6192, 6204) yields 6203.0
